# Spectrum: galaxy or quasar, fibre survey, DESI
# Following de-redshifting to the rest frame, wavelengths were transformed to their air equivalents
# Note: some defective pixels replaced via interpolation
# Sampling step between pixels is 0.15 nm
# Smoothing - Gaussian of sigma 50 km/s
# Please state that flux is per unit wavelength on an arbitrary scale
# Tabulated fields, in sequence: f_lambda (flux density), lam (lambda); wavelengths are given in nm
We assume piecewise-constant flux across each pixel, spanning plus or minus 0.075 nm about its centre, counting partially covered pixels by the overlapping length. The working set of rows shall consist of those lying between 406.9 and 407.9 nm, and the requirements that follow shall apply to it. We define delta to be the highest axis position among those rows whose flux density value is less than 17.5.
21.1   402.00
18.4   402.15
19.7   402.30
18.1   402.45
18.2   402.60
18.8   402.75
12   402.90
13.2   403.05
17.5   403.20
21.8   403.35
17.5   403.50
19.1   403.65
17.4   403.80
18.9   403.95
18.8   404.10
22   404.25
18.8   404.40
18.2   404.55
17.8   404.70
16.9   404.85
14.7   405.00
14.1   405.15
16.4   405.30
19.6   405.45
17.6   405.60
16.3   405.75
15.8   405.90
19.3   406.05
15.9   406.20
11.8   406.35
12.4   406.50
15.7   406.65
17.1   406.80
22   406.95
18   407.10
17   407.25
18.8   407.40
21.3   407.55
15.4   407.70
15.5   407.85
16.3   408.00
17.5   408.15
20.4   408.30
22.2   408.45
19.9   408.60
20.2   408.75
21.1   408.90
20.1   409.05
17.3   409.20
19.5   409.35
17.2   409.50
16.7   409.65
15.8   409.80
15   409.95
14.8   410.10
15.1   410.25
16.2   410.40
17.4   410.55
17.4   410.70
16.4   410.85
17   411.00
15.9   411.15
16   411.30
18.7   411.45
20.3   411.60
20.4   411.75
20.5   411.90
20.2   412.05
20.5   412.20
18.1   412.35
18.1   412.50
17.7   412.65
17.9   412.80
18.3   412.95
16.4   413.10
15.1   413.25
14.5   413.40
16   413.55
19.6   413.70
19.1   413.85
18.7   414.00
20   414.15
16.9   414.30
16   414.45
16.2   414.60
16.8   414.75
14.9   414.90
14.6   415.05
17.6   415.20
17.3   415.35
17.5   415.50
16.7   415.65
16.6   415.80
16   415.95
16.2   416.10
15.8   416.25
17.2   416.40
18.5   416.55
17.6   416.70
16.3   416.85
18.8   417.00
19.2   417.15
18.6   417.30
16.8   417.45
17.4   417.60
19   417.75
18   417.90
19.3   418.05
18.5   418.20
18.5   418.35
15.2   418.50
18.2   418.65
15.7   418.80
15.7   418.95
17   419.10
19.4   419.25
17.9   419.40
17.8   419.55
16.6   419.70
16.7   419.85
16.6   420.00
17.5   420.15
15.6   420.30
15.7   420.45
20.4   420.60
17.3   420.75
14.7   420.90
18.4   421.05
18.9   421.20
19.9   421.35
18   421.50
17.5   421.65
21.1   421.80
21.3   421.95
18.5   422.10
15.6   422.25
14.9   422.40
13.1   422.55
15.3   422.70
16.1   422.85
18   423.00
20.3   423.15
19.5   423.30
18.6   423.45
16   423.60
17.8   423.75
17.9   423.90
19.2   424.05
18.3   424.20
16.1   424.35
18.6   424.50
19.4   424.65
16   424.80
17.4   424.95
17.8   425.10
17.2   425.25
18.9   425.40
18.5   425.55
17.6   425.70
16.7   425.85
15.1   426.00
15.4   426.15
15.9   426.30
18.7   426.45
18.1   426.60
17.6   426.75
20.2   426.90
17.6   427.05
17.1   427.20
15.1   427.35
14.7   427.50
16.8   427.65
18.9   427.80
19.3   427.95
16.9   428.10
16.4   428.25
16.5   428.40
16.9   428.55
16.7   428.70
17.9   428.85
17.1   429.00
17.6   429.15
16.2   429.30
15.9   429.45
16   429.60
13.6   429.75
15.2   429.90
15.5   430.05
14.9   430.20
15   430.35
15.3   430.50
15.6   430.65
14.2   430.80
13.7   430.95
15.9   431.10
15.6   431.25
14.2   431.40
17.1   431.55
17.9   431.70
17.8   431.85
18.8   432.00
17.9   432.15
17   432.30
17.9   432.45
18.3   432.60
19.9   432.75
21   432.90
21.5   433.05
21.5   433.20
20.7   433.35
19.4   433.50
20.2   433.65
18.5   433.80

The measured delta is 407.85 nm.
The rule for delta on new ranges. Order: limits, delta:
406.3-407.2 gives 406.80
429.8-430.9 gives 430.80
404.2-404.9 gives 404.85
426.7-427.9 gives 427.65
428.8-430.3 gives 430.20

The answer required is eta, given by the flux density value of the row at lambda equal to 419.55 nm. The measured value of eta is 17.8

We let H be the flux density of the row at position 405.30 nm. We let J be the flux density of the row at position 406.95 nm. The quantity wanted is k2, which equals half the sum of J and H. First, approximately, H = 16.4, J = 22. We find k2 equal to 19.2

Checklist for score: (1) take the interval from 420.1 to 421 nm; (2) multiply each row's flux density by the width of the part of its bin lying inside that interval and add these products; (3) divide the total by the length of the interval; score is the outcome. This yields 16.9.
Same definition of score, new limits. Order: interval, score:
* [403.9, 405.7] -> 17.8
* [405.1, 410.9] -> 17.4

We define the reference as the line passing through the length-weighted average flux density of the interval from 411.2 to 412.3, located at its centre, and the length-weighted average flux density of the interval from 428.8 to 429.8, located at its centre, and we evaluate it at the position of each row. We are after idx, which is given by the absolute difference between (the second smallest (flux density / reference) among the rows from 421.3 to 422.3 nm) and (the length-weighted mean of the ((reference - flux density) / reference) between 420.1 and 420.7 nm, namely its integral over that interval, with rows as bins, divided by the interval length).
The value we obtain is 0.96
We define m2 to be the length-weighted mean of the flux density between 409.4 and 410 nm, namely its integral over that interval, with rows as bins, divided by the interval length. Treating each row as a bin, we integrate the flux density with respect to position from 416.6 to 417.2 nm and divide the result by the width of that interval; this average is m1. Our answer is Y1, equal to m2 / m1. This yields 0.91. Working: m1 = 17.9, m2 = 16.4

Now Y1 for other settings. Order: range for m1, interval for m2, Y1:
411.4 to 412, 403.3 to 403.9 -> 0.94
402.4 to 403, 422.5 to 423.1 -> 0.96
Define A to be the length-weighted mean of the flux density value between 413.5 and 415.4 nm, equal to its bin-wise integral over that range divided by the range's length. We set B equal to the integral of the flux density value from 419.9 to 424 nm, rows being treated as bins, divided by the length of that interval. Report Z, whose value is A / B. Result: 0.98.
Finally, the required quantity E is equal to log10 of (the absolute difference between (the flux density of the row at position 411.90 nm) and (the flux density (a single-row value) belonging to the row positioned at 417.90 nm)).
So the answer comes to 0.40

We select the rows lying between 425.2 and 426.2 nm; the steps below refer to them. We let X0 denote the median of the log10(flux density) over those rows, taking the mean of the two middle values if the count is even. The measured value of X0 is 1.24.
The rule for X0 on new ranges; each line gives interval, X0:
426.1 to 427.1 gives 1.25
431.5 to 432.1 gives 1.25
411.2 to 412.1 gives 1.31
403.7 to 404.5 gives 1.27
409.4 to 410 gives 1.21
